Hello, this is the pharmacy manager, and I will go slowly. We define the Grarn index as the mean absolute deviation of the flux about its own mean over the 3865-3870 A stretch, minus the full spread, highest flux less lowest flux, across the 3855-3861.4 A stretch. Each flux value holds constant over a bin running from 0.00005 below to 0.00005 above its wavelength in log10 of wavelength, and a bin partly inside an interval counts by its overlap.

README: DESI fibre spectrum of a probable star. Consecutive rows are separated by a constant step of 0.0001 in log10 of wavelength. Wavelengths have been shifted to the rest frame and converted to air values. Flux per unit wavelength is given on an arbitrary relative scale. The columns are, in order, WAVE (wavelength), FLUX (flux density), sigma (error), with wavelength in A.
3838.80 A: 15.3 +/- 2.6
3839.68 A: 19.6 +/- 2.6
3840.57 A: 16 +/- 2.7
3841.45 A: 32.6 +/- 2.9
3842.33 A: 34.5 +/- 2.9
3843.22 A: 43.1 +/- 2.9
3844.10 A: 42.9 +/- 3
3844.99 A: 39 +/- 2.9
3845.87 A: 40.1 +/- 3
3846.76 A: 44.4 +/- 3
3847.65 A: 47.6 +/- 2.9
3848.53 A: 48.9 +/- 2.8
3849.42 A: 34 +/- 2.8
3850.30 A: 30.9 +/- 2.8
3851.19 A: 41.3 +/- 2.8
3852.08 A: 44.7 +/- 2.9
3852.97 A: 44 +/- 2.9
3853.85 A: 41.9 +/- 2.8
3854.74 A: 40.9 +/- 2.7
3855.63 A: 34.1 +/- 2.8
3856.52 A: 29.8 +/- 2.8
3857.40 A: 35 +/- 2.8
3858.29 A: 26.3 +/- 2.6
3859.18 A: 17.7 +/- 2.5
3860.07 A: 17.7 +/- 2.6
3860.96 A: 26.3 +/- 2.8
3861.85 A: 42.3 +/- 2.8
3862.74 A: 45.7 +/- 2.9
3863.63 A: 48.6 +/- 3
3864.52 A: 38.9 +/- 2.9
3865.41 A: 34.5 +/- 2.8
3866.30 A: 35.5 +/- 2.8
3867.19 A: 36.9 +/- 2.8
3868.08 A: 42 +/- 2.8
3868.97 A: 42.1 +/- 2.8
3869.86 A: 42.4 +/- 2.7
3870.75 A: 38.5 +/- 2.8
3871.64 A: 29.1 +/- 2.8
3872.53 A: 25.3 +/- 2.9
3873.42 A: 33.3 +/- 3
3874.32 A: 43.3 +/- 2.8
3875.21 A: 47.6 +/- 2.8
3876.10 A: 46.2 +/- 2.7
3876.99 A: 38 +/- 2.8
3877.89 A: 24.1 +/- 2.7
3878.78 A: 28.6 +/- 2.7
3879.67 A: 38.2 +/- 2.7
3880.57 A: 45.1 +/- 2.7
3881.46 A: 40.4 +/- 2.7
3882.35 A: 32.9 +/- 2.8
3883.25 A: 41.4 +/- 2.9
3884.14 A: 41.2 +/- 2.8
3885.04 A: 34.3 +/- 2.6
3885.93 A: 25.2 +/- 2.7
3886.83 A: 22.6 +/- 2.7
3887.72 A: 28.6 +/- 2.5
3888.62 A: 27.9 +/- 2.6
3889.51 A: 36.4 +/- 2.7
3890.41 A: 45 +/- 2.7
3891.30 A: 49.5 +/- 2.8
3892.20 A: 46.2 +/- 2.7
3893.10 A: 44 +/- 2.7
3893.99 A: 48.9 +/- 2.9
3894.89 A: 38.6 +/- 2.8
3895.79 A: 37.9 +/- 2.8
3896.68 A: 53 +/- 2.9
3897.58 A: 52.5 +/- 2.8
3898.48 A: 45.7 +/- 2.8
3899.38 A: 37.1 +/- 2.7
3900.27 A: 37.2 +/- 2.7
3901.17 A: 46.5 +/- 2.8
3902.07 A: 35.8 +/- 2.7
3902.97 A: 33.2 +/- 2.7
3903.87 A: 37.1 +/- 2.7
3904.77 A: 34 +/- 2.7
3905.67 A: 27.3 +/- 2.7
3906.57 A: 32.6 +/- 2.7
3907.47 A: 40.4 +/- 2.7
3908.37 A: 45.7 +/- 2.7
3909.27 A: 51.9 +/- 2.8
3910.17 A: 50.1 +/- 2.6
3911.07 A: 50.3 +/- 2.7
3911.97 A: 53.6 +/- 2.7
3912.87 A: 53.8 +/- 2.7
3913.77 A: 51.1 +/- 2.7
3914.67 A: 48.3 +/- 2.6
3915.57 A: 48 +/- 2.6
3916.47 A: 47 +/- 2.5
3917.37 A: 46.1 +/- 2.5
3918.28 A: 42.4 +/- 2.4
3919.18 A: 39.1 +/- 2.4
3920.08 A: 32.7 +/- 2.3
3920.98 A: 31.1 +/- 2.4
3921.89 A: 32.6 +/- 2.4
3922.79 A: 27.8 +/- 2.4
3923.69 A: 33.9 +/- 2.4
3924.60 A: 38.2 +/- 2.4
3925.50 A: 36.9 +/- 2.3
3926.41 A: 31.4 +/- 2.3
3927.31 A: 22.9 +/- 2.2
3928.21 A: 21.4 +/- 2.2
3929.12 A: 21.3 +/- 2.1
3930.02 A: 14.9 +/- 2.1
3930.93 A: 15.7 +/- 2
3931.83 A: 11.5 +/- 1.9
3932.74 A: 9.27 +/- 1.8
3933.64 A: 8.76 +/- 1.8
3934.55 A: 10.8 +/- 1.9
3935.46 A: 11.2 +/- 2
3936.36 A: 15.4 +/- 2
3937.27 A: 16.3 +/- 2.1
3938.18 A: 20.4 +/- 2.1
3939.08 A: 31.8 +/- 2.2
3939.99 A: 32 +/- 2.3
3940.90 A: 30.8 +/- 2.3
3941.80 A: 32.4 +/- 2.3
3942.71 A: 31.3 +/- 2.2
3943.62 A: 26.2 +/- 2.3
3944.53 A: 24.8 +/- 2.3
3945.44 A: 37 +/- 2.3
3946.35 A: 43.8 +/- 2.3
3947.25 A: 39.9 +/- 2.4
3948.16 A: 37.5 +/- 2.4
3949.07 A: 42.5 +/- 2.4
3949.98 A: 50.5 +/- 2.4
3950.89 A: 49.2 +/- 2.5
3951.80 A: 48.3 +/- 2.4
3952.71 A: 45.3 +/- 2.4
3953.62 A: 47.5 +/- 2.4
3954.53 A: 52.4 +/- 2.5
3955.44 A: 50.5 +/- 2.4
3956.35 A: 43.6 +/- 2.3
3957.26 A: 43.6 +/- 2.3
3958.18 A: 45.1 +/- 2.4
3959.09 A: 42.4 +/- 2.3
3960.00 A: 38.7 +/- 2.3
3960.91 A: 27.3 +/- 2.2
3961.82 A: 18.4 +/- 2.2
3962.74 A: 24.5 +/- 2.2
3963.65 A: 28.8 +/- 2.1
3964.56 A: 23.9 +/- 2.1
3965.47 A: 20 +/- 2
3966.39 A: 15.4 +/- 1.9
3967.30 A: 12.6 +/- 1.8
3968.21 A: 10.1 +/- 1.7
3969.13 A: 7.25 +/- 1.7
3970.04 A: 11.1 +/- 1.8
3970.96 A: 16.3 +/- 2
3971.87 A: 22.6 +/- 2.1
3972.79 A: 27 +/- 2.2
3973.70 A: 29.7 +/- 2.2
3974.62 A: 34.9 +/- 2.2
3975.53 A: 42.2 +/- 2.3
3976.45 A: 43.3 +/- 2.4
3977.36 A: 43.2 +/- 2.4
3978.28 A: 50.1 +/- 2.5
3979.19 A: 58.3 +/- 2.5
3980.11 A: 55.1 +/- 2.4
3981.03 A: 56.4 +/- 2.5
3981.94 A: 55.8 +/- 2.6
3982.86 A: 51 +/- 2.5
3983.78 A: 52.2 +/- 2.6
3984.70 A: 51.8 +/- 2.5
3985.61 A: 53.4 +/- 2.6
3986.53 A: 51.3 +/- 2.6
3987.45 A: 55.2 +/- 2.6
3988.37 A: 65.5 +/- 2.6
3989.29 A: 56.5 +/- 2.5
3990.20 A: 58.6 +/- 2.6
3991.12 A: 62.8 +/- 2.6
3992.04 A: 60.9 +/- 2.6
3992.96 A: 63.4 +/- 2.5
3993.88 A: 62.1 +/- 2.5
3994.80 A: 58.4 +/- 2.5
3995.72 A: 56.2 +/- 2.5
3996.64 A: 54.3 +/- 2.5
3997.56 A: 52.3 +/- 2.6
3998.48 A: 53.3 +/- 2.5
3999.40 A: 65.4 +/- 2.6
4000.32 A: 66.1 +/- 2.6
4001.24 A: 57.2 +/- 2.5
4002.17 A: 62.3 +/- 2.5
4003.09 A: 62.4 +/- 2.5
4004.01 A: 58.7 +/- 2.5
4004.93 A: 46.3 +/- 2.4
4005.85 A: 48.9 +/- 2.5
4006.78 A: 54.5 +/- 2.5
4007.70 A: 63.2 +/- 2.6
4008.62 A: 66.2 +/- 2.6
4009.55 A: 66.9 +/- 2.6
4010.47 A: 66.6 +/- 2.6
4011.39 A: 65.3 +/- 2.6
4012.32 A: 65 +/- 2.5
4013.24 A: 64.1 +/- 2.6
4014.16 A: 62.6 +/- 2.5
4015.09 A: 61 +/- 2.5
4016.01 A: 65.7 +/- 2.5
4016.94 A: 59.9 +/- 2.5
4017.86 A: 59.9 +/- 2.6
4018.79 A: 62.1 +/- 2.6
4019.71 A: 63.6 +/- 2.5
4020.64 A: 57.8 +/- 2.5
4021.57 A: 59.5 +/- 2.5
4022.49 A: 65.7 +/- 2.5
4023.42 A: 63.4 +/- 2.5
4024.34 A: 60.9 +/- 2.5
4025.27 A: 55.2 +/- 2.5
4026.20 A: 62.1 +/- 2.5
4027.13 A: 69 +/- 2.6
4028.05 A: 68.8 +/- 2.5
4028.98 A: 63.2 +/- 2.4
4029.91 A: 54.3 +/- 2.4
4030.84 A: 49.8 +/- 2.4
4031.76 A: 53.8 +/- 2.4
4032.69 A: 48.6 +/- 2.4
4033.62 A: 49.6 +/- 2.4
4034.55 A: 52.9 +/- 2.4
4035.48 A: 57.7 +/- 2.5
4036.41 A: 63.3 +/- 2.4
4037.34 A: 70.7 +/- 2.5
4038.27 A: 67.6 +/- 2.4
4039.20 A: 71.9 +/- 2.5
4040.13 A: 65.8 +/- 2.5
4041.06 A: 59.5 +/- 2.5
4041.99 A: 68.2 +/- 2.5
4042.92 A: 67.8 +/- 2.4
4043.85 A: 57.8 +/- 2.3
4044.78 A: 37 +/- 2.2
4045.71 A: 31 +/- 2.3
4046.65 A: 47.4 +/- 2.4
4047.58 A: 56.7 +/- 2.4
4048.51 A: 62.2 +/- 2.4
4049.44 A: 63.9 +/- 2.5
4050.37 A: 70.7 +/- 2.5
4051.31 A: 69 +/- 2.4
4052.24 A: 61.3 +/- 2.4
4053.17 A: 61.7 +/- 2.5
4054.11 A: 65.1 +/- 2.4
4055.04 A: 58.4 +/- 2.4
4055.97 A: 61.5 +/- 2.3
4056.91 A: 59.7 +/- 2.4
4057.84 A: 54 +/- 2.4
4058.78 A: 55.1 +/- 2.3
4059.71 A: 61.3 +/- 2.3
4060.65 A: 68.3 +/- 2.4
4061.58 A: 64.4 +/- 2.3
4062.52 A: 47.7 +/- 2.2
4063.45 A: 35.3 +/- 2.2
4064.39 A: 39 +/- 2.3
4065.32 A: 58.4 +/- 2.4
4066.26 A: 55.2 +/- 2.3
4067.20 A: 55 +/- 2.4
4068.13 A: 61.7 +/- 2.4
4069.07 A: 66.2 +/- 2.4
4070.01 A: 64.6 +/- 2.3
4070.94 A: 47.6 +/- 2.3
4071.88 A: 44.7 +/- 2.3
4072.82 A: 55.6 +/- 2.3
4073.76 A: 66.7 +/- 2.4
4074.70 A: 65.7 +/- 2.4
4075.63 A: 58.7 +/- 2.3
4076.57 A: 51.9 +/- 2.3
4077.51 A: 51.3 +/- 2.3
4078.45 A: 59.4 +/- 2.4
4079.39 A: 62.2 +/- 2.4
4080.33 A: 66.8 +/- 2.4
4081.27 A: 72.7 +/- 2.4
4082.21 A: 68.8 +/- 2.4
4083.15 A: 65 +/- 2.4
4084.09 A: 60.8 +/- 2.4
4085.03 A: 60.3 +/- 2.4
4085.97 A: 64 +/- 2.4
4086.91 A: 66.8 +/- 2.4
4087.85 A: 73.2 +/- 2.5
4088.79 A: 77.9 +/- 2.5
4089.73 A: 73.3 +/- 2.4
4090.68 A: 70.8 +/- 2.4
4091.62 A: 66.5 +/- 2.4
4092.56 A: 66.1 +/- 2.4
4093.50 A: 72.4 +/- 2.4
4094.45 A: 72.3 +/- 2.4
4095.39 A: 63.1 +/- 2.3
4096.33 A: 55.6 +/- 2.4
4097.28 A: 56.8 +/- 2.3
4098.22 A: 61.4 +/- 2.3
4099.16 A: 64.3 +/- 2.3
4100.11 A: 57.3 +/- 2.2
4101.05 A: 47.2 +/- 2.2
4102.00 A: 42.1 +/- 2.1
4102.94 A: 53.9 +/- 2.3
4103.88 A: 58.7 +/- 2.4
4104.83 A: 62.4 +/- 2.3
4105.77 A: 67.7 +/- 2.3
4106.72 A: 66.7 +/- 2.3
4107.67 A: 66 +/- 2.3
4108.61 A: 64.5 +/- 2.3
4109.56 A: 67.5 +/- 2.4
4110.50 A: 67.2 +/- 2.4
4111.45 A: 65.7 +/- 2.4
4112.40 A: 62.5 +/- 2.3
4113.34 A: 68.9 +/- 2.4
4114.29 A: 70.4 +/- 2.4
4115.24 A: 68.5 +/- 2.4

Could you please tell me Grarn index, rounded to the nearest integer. -14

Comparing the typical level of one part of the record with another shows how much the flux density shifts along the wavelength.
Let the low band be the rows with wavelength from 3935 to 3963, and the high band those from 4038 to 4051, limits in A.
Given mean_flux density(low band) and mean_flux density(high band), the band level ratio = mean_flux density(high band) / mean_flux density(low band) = 1.7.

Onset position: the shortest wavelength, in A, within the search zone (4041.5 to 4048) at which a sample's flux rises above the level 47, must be 4041.99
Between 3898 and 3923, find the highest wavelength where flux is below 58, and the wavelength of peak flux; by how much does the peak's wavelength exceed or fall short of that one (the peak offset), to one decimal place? -9.9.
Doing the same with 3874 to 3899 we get -1.8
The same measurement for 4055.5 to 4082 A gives 3.8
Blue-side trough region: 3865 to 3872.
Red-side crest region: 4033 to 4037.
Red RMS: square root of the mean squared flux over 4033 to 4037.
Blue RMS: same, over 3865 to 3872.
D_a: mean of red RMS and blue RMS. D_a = 47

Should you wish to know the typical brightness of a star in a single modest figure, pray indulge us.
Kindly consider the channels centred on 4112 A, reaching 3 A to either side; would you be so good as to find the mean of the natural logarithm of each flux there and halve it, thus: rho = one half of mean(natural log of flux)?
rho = 2.10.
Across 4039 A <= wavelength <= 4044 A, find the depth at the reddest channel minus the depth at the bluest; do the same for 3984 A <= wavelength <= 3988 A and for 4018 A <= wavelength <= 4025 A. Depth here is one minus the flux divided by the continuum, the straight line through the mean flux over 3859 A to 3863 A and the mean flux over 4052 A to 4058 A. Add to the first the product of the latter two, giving 0.25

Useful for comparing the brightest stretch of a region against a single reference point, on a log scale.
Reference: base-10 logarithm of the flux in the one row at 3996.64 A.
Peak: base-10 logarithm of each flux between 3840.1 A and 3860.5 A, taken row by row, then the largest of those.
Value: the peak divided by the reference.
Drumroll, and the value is 0.974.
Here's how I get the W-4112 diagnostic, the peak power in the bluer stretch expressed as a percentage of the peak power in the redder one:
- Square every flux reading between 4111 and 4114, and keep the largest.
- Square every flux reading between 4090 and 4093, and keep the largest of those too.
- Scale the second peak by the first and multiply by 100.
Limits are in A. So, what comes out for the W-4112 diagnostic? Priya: 106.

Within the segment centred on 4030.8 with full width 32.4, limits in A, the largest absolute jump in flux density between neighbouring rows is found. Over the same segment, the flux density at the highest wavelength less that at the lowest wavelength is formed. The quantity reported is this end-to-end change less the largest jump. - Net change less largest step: -34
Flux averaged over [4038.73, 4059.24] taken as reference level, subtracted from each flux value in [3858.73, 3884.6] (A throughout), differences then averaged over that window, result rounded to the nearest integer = -23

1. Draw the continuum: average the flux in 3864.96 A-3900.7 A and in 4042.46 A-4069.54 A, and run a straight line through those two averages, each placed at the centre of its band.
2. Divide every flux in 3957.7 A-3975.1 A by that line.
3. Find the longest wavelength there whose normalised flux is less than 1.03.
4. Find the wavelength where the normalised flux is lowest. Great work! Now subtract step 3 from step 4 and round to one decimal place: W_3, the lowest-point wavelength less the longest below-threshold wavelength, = -5.5 A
